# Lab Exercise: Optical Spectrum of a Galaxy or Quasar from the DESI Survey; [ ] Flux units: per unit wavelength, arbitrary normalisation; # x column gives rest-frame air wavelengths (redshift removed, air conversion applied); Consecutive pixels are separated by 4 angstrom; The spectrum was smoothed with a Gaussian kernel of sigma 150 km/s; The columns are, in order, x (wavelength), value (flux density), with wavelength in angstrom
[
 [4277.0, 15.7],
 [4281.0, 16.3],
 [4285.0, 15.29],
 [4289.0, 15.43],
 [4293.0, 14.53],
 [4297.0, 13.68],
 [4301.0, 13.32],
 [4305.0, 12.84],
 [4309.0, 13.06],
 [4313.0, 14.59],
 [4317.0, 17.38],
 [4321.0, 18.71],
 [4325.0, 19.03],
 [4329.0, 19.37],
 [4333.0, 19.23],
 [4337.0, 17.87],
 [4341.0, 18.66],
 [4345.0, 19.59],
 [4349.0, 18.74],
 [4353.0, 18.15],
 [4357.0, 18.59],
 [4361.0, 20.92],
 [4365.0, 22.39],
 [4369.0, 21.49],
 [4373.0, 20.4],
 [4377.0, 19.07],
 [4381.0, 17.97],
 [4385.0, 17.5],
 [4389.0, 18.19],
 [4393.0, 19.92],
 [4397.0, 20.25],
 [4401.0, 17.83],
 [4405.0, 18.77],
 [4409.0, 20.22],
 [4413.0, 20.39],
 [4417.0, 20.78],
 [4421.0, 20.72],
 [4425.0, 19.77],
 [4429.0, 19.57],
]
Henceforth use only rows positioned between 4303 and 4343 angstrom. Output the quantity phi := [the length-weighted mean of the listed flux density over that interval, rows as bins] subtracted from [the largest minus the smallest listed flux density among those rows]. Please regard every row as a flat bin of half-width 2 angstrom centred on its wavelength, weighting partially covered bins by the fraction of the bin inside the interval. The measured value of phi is -11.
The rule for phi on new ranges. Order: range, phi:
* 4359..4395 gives -15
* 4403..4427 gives -18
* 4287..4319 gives -10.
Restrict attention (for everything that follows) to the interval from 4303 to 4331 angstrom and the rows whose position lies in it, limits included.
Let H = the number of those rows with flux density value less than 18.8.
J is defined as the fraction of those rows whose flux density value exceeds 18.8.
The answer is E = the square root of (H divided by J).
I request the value 4.2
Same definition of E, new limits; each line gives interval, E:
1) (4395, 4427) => 1.6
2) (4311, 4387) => 4.6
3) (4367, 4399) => 2.2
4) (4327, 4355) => 3.1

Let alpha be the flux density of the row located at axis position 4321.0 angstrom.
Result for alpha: 18.71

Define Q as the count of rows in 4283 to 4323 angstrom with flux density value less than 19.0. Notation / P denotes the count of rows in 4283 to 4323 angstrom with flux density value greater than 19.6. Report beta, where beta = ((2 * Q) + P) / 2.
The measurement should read 10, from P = 0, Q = 10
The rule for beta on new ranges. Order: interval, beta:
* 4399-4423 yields 4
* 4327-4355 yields 4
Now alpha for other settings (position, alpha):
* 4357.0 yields 18.59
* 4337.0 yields 17.87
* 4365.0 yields 22.39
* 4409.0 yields 20.22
